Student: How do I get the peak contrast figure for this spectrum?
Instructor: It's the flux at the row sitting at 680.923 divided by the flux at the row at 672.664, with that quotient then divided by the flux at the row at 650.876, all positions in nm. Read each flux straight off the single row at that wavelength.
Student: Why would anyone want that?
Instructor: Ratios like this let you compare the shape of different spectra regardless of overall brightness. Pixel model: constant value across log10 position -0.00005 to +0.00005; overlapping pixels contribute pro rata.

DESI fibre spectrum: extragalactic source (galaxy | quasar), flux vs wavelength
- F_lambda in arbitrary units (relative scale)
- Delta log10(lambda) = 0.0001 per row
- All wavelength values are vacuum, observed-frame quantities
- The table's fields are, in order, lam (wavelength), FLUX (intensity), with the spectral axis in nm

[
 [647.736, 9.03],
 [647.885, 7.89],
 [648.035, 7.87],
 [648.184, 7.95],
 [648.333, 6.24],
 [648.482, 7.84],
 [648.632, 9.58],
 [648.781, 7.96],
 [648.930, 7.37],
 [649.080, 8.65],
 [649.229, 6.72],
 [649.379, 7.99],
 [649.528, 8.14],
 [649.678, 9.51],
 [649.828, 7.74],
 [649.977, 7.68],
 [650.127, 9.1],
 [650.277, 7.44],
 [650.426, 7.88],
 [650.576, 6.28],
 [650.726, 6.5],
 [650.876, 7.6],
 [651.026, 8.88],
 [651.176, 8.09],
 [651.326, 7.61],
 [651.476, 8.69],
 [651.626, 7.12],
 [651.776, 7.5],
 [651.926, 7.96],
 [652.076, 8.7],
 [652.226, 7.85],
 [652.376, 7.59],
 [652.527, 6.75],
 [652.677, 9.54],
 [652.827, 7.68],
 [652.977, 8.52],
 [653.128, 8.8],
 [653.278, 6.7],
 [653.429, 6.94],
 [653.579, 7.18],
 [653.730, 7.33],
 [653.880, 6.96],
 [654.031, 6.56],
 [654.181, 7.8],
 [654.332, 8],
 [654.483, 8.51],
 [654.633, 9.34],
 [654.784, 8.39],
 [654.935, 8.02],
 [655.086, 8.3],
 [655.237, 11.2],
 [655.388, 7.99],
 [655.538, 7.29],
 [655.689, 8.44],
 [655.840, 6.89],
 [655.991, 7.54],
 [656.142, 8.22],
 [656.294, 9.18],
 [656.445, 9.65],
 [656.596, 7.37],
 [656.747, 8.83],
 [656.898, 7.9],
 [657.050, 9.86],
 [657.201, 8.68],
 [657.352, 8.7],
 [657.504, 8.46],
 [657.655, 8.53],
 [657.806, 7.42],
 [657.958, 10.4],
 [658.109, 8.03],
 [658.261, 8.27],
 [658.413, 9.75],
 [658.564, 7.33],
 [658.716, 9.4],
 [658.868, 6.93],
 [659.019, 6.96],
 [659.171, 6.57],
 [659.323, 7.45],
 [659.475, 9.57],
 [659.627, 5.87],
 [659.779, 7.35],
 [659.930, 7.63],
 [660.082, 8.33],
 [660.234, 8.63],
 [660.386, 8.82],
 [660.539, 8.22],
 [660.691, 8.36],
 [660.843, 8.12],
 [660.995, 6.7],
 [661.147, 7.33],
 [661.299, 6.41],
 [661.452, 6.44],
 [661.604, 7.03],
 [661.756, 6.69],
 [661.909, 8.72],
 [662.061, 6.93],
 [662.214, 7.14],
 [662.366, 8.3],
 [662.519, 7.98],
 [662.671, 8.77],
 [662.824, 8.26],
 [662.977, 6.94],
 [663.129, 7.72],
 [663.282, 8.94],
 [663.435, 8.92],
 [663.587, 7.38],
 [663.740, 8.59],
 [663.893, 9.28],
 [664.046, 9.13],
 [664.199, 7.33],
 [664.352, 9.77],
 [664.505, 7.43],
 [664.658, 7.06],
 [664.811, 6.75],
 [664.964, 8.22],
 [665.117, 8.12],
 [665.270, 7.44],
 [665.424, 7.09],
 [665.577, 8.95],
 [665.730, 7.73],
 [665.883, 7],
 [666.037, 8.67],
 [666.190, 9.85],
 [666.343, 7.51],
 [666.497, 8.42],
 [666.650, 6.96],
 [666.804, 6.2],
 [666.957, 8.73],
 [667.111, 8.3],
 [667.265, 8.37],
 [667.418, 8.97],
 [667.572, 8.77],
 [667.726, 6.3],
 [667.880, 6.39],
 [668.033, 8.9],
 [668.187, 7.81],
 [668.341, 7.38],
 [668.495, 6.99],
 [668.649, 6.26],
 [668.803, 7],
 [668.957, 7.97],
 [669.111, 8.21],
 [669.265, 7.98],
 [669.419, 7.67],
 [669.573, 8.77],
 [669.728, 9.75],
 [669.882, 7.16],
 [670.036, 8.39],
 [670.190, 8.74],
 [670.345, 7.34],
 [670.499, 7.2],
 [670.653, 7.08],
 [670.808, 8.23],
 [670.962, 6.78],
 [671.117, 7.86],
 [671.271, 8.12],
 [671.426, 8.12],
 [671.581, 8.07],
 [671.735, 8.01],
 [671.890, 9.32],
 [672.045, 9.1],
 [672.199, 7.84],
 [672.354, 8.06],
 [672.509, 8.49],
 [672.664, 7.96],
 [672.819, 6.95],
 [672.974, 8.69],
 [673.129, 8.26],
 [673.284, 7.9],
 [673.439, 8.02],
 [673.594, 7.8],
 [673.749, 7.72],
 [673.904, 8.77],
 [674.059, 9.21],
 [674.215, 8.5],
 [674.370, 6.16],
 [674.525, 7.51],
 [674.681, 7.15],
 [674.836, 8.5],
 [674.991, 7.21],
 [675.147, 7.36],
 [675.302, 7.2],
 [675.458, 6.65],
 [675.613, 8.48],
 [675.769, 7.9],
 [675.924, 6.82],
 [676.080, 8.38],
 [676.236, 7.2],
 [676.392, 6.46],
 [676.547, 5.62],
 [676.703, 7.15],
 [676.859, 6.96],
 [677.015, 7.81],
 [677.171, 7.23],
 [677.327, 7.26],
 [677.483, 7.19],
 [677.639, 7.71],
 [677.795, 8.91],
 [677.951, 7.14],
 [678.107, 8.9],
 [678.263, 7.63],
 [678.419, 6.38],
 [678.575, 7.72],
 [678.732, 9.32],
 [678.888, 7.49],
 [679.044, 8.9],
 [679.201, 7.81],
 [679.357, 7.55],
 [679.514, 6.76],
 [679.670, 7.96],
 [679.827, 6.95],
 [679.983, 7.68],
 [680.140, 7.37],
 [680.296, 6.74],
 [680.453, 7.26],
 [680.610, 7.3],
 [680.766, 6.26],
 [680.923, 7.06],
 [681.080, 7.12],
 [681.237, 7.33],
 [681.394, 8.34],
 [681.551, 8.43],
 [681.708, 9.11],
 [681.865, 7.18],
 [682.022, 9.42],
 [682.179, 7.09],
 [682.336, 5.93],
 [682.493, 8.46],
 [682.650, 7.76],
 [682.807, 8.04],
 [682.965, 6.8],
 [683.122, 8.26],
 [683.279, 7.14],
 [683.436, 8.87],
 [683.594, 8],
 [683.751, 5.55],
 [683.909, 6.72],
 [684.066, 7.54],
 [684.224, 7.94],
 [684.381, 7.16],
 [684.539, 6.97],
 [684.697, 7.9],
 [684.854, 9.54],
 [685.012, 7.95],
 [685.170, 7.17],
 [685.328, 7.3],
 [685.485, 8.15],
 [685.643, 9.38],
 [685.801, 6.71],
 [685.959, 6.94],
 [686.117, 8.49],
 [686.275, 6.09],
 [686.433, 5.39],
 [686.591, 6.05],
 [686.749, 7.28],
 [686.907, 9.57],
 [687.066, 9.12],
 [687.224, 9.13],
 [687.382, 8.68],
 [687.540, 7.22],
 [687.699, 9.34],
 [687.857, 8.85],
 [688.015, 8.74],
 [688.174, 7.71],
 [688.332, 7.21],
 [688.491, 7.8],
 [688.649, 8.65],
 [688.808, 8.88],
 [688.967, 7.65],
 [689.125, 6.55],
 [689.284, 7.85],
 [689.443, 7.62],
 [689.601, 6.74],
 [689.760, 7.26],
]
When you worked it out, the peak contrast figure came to 0.117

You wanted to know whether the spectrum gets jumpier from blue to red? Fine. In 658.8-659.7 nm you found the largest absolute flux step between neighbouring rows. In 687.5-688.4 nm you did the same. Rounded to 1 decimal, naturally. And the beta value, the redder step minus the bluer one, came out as -1.6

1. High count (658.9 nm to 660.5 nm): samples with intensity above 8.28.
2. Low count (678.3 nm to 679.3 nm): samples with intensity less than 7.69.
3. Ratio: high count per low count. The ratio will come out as 2.0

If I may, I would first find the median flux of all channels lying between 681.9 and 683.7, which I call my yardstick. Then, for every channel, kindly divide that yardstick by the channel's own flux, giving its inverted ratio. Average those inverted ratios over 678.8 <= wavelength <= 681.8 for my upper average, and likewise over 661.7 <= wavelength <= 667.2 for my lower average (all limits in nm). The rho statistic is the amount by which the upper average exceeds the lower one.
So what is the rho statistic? 0.053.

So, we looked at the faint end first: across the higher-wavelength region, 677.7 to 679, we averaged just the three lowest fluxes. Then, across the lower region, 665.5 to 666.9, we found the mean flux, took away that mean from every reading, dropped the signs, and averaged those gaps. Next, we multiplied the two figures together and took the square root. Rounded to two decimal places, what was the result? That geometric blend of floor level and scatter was 2.56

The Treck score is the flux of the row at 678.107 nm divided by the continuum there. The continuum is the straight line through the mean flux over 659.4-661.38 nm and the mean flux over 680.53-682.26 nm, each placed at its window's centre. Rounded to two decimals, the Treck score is 1.15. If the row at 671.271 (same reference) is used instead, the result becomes 1.05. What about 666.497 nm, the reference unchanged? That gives 1.08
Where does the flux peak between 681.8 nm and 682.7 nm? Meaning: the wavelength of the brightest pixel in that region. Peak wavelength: 682.022 nm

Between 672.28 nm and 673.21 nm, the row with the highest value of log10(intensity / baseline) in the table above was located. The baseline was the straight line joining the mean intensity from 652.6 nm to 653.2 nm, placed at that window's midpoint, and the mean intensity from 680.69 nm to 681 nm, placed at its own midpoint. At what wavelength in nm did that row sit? 672.974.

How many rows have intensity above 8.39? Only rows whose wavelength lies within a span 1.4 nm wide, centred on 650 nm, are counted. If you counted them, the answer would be 2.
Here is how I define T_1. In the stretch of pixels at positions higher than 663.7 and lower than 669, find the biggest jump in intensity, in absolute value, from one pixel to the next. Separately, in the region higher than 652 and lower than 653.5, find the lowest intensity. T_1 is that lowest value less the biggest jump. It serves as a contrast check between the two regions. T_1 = 4.2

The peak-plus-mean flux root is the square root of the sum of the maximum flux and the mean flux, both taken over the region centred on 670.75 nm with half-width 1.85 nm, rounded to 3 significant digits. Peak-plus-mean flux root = 4.22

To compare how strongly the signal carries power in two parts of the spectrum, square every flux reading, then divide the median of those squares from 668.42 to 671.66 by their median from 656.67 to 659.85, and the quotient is 0.93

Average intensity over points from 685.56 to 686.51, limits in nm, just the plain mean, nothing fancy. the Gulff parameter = 7.2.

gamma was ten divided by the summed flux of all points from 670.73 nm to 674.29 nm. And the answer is 0.0533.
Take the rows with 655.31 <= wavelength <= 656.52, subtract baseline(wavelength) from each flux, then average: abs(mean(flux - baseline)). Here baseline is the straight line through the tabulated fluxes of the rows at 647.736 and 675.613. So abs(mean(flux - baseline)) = 0.7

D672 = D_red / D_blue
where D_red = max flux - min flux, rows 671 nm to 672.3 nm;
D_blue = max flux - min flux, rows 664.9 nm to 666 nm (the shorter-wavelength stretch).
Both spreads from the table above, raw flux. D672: 0.8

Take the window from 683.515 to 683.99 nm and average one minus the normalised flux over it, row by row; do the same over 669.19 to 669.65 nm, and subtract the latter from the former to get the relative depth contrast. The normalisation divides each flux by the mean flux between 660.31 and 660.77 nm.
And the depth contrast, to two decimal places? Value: 0.16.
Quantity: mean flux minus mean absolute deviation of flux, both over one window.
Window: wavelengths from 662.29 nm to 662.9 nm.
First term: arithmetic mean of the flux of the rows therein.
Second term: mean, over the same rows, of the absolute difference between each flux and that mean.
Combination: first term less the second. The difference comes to 8.11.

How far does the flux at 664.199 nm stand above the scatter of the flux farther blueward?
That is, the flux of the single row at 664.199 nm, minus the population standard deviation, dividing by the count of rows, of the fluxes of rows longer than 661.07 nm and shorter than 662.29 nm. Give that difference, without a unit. 6.6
